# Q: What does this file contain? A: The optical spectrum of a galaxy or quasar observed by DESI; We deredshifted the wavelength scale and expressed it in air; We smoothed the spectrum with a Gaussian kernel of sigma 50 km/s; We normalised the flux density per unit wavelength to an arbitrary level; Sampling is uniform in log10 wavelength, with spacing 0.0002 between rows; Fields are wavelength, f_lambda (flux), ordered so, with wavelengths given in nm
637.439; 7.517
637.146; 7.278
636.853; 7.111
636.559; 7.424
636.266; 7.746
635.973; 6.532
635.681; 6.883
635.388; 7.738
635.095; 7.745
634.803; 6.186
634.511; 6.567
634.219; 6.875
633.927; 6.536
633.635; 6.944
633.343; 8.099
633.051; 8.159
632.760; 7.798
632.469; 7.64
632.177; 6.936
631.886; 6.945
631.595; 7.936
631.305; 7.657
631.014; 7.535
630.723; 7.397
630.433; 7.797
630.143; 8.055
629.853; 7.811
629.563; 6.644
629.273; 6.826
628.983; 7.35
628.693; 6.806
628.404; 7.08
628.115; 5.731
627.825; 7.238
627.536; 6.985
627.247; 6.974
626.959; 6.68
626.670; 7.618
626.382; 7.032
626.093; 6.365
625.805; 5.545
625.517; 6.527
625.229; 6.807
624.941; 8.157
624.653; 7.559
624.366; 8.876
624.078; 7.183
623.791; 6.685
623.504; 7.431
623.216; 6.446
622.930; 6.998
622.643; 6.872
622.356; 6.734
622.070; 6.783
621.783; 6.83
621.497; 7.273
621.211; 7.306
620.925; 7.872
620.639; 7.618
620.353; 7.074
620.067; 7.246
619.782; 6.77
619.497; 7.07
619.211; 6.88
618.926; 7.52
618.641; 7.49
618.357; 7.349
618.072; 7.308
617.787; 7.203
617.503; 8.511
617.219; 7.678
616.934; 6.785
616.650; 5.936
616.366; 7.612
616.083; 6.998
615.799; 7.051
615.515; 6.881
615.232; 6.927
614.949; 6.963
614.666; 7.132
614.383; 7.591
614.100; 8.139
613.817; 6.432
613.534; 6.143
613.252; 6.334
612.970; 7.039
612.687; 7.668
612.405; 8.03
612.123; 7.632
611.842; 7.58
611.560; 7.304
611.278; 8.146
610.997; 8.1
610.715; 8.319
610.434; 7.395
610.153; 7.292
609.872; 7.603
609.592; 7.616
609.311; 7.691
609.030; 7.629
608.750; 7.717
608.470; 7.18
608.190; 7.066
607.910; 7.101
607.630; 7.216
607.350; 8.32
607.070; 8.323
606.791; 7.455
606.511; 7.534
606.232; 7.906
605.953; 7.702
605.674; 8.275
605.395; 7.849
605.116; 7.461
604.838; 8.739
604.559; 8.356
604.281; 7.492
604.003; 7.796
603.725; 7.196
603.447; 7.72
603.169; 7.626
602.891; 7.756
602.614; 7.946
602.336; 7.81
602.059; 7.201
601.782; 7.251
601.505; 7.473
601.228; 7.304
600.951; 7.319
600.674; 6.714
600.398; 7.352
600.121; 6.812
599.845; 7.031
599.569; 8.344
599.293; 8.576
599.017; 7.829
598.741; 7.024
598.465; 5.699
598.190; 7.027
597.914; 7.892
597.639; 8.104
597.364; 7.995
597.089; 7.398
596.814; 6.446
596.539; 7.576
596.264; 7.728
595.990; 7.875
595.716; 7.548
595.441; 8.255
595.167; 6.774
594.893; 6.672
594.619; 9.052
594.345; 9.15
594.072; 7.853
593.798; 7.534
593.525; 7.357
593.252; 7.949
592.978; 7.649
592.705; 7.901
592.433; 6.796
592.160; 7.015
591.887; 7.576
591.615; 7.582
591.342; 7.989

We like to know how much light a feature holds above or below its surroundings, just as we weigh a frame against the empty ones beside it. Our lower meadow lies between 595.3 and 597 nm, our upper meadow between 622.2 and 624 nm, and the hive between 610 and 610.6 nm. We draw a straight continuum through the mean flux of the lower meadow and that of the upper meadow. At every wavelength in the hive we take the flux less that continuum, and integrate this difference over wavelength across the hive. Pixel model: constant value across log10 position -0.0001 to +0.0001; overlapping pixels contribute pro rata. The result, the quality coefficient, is 0.1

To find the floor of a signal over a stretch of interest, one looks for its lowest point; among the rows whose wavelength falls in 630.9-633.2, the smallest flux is 6.936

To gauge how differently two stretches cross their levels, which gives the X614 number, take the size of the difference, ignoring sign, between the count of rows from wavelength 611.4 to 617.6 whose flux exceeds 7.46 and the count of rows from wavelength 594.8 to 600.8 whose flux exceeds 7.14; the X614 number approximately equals 4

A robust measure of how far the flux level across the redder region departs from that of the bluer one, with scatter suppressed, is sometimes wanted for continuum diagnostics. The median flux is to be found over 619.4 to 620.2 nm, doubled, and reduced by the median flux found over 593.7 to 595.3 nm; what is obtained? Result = 6.4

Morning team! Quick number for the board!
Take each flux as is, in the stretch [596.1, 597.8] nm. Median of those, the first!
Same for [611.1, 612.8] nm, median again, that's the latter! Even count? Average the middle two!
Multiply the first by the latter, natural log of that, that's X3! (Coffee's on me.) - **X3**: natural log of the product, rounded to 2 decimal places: 4.07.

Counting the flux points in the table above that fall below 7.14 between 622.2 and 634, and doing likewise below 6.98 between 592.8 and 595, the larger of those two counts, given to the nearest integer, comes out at 22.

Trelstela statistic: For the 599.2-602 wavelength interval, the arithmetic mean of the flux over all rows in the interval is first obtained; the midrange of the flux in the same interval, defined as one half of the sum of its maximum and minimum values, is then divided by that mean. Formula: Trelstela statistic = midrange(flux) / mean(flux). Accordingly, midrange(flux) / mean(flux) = 1.03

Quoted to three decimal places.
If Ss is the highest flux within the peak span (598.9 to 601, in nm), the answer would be 8.576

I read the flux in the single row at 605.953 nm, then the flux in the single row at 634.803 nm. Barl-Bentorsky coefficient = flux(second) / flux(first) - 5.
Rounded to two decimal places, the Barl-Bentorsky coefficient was -4.20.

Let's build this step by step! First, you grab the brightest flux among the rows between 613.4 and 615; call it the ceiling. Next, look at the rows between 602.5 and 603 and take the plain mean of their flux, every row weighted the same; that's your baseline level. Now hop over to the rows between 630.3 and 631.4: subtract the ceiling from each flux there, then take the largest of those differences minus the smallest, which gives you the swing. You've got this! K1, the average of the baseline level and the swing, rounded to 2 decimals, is 4.13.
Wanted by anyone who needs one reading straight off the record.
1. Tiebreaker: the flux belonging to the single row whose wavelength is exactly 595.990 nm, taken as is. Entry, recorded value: 7.875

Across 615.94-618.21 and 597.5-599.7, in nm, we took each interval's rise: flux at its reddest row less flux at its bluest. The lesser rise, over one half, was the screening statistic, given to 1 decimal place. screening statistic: 0.5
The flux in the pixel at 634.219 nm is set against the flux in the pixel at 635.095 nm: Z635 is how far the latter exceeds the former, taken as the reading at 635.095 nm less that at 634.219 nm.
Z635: 0.9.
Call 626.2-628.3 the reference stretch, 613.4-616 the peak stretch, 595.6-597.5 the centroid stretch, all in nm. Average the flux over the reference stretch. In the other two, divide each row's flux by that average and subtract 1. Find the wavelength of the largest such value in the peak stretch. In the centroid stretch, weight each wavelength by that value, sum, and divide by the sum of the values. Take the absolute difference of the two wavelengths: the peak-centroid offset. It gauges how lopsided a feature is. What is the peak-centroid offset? 17.62 nm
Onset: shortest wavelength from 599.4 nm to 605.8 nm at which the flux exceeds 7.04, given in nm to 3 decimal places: 599.569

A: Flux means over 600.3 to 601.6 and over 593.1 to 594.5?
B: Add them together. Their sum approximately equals 15.2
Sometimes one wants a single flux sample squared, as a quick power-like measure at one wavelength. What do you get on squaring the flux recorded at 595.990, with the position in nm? 62.0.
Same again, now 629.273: 46.6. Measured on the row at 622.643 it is 47.2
